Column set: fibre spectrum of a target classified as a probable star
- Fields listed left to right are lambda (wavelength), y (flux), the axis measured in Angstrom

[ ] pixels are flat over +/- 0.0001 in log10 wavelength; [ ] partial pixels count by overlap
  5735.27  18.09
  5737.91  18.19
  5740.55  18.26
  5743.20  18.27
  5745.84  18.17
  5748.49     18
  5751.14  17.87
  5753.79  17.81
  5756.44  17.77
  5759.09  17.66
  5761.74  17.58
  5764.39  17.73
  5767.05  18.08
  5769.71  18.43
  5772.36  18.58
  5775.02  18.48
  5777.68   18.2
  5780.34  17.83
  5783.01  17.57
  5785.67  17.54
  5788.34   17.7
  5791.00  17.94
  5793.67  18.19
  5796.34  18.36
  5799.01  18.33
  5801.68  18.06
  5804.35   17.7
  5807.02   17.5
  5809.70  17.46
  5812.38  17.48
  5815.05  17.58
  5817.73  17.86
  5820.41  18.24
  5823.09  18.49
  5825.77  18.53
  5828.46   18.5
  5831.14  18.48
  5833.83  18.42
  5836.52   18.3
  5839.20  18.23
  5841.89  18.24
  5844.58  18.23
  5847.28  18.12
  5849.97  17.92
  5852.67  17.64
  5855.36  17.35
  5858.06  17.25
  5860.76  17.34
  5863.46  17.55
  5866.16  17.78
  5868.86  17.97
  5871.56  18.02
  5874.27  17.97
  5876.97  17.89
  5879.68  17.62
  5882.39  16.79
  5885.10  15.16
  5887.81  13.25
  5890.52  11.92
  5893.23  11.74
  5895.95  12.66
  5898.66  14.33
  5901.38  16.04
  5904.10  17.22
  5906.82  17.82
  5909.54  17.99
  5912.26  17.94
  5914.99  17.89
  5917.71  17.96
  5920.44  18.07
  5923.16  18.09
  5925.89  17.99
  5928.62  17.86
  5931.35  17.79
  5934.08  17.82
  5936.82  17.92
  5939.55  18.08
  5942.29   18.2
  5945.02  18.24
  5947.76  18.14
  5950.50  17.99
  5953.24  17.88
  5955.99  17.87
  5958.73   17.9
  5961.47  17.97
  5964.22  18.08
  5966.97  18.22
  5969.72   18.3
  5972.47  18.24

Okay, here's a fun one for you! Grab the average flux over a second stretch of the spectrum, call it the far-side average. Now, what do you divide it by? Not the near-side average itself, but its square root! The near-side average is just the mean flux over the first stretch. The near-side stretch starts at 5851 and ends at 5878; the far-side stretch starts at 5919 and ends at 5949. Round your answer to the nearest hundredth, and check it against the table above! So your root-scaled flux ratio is 4.29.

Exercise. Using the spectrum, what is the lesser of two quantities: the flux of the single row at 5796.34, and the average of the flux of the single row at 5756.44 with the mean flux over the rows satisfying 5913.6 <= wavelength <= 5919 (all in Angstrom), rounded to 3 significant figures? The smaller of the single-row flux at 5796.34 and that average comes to 17.8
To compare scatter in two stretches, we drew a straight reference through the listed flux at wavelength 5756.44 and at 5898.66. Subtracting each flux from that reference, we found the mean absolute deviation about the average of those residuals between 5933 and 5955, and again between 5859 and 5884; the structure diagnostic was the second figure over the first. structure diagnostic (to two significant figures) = 1.7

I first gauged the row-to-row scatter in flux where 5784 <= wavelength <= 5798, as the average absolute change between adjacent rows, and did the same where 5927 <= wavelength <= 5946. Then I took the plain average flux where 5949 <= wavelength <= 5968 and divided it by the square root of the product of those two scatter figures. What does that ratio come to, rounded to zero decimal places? 135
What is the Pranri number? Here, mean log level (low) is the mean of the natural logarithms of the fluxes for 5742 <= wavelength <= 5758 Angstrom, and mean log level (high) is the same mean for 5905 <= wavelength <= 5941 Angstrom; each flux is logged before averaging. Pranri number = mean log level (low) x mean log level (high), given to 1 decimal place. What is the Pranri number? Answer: 8.3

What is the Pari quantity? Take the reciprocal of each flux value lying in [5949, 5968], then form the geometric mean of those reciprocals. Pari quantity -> 0.0556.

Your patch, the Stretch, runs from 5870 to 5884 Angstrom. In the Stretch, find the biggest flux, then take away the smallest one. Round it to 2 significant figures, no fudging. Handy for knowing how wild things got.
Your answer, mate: 1.2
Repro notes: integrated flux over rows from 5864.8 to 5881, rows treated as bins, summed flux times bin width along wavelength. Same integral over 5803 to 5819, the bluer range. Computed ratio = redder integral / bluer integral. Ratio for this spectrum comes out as 1.03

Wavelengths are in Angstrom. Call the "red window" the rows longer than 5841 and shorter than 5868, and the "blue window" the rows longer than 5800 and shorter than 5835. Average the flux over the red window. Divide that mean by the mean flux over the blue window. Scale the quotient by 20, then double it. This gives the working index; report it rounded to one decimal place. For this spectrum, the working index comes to 39.4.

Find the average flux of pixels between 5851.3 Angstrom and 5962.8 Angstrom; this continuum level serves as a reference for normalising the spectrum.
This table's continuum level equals 17.1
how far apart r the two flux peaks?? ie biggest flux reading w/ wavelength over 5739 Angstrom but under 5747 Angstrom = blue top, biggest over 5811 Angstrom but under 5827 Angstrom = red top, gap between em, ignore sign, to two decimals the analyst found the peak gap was 0.26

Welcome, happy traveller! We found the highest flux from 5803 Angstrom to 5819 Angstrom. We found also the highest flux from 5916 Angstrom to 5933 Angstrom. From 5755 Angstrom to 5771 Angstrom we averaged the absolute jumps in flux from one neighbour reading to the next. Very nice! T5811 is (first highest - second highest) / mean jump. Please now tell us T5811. -1.1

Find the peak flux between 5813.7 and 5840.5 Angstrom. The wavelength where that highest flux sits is 5825.77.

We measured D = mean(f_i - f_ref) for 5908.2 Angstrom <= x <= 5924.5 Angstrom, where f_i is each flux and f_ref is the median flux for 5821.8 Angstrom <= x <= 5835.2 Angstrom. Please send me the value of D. -0.50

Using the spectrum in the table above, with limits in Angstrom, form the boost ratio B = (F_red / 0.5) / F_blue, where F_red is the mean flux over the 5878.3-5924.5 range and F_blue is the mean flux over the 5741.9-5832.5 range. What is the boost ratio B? 1.78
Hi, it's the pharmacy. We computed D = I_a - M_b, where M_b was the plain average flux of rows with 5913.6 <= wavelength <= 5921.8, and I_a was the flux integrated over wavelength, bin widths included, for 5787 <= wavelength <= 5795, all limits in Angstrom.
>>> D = 126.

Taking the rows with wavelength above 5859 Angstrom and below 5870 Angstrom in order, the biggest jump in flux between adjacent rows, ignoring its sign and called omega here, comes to 0.23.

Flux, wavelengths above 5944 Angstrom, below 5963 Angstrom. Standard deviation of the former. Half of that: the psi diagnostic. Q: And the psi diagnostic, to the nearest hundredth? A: 0.07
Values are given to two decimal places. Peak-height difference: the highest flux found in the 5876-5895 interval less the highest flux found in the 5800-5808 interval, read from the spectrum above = -0.17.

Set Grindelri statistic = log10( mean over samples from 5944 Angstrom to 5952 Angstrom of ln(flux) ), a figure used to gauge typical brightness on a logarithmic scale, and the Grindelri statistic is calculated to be 0.462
